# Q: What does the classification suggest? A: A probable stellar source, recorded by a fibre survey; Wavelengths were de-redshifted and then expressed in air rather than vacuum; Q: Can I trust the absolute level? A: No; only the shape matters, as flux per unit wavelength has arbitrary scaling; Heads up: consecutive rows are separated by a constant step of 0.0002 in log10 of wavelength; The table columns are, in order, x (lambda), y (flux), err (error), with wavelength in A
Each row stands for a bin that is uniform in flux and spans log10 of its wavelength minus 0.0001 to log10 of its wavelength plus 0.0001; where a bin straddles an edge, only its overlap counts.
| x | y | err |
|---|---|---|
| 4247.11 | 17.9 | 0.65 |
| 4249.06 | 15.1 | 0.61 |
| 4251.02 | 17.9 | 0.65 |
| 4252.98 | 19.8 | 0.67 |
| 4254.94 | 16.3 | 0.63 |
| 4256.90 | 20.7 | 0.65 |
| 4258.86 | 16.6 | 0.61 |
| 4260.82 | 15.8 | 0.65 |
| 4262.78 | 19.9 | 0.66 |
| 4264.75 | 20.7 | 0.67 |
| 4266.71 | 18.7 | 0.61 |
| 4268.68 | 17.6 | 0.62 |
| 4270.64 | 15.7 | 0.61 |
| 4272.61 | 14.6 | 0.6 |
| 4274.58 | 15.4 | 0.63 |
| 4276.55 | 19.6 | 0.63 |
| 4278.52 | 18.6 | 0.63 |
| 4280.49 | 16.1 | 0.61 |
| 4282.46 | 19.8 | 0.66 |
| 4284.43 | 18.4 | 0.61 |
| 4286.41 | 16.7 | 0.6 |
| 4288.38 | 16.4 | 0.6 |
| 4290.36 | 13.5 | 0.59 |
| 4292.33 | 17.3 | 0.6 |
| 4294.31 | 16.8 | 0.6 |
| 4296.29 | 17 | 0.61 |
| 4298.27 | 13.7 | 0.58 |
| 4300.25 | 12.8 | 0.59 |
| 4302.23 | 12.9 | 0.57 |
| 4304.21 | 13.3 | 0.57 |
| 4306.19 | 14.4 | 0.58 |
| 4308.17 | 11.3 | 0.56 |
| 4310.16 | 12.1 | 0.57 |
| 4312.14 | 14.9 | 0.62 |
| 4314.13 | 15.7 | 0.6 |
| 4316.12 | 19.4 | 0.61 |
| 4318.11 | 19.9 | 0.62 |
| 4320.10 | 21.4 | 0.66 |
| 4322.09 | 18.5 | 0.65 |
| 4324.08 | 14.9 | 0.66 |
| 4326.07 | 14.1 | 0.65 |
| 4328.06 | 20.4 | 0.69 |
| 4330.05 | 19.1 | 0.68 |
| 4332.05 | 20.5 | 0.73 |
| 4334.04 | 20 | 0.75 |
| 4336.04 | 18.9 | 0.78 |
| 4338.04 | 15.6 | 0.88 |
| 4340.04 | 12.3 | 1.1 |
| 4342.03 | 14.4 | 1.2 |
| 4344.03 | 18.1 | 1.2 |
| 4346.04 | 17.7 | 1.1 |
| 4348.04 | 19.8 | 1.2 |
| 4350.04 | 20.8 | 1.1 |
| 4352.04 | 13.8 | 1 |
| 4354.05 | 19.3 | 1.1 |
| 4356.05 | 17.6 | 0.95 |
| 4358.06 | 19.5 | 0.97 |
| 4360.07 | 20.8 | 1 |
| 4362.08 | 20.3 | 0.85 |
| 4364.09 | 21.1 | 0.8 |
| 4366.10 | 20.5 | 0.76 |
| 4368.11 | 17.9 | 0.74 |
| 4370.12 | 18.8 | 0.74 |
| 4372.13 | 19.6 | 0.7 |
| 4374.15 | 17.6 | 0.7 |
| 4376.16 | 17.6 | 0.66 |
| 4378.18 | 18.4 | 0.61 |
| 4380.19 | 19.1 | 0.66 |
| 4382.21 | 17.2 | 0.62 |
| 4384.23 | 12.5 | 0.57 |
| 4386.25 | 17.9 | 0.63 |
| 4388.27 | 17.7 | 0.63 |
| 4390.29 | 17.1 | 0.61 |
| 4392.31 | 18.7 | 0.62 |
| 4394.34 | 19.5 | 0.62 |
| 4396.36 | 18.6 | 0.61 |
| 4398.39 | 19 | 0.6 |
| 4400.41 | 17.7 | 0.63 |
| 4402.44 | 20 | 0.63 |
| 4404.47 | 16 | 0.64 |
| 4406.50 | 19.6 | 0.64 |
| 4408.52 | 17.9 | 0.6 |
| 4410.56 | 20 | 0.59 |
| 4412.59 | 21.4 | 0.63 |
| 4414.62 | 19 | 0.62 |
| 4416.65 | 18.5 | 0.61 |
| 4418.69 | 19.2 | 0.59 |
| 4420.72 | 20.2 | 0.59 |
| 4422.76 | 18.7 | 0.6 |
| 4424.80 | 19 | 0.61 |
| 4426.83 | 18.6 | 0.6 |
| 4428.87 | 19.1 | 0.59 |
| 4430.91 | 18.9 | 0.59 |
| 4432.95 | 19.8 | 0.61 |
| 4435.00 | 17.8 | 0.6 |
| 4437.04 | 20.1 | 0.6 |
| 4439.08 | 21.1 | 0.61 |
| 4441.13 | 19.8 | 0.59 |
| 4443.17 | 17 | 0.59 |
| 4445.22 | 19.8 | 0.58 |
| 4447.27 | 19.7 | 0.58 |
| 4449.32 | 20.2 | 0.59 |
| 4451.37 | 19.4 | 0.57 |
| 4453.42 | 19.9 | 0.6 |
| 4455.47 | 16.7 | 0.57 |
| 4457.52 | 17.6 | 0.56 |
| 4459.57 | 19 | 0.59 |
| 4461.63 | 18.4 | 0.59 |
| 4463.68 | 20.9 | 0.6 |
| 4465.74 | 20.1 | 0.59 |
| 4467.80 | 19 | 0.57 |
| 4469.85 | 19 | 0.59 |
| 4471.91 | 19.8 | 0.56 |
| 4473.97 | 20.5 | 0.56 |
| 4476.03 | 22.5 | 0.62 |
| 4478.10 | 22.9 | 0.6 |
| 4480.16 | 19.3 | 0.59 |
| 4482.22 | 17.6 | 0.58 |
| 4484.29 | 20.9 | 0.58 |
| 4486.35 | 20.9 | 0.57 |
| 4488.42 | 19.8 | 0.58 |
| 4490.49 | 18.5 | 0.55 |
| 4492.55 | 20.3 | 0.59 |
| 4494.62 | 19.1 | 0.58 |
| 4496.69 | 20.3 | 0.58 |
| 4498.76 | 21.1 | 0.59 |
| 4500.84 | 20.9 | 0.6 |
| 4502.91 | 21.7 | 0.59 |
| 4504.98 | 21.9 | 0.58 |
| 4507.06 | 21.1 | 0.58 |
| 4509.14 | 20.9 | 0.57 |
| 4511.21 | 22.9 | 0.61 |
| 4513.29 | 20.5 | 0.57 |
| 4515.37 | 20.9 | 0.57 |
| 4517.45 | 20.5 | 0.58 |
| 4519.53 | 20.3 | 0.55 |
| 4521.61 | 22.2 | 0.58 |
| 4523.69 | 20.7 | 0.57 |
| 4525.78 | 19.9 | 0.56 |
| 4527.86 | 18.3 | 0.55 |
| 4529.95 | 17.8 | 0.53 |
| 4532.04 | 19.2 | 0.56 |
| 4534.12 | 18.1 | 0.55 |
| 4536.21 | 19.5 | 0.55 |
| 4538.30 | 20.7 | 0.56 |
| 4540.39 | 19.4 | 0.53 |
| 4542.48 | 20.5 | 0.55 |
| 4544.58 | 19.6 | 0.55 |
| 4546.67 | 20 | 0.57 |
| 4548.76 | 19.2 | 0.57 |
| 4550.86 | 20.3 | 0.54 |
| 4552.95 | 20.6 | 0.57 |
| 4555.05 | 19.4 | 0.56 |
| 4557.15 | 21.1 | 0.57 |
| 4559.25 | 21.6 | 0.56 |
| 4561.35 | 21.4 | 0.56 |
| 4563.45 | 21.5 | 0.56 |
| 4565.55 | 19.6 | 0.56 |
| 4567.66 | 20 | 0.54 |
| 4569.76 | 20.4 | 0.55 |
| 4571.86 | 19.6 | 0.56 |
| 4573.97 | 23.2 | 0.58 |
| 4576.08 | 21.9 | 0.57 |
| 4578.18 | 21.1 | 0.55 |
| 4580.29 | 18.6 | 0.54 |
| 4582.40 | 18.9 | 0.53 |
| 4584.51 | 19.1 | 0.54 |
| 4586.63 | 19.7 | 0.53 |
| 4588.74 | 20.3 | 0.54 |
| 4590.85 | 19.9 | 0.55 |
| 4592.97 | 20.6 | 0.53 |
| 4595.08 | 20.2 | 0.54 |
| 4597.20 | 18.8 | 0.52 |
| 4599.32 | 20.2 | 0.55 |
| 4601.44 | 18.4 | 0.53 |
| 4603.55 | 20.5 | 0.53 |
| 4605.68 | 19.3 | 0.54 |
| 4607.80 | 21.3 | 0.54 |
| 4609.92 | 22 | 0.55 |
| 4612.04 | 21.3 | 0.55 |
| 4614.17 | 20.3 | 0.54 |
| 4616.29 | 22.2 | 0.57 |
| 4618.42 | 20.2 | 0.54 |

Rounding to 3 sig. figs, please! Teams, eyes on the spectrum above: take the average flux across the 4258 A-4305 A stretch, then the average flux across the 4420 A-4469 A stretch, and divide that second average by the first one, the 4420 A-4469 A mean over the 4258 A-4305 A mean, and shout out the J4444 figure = 1.16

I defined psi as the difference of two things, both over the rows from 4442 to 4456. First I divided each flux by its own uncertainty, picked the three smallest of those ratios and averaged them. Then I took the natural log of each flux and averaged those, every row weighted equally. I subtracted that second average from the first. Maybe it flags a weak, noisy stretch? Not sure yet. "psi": 27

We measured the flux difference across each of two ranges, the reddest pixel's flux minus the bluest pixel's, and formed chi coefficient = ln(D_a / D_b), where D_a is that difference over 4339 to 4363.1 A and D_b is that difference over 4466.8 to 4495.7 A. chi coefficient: 4.4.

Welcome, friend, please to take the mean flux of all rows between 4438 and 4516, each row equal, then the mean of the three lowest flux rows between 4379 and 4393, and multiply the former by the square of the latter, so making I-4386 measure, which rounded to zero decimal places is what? 4879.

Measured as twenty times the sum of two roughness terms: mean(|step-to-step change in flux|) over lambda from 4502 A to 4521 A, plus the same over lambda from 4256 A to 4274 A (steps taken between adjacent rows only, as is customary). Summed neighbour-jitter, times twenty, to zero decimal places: 56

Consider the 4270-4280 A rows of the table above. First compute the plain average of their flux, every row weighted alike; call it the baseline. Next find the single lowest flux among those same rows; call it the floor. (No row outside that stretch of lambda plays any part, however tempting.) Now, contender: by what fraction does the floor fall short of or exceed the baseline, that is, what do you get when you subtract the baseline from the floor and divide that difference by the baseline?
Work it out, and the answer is -0.13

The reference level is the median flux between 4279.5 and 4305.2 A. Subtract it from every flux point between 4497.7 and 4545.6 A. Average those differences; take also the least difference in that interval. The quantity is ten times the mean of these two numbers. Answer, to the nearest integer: 27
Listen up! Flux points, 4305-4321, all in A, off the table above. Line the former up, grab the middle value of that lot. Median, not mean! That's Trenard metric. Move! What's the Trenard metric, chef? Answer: 15.3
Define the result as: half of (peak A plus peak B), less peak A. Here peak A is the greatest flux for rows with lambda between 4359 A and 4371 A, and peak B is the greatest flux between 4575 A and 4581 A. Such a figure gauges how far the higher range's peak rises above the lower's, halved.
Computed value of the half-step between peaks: 0.4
